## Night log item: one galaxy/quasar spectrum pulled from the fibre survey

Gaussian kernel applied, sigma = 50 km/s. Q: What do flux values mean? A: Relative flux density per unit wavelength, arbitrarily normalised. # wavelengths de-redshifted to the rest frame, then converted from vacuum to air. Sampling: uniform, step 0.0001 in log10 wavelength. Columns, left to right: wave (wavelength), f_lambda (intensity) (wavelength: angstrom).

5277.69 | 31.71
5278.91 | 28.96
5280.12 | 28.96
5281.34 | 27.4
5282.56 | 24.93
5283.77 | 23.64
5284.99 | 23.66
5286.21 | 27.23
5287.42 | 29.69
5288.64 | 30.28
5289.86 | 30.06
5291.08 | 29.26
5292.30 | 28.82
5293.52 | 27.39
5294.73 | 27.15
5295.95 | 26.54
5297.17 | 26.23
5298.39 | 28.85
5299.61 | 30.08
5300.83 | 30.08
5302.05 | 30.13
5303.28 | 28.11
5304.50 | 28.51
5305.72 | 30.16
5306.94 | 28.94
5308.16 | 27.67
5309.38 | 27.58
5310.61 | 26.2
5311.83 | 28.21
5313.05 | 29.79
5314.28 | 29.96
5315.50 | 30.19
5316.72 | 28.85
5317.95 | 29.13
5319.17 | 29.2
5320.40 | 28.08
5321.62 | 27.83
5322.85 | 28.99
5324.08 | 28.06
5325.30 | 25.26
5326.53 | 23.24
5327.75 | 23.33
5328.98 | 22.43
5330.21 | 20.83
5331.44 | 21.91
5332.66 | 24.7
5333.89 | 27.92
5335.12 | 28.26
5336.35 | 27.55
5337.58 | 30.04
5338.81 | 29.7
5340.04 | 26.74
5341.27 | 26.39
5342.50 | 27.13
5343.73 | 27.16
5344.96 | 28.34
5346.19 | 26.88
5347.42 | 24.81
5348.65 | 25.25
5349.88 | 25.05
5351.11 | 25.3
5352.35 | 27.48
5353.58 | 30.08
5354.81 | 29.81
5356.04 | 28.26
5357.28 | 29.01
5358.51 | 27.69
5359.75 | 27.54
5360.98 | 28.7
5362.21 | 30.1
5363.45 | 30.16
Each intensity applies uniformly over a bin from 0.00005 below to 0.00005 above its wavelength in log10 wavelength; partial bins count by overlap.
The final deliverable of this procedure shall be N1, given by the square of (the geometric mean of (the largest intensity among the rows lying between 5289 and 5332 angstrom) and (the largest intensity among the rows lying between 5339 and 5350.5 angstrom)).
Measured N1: 856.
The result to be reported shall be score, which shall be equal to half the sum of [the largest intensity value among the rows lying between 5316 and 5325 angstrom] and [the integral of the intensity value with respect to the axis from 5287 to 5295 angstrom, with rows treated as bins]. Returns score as 131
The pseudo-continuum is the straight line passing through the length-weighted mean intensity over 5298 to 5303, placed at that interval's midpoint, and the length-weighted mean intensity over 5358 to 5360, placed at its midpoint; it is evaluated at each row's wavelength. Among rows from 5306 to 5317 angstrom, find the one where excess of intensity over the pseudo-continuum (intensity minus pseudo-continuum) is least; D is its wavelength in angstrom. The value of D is 5310.61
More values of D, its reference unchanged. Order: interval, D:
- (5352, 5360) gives 5352.35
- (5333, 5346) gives 5341.27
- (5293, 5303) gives 5297.17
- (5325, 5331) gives 5330.21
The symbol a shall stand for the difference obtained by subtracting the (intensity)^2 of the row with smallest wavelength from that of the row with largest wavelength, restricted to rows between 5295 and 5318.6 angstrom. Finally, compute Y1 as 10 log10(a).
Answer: 21.6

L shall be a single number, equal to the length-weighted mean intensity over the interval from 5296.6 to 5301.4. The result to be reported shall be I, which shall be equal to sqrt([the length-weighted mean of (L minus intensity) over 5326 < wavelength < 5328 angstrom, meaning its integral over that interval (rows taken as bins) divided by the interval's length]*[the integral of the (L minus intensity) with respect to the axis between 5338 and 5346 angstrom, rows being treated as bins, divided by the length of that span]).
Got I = 2.6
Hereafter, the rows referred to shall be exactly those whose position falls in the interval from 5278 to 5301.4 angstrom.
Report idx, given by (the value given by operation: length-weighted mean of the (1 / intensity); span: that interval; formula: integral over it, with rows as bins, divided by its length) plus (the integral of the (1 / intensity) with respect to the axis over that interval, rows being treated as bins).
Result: 0.880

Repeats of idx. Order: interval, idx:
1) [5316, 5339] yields 0.915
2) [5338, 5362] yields 0.912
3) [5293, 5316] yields 0.844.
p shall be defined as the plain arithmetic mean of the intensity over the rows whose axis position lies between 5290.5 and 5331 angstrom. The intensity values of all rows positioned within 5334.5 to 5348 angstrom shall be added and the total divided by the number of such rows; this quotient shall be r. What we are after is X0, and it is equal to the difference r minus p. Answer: 0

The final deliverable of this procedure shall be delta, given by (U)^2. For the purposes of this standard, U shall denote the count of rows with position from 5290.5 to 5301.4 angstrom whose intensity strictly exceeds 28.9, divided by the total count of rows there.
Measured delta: 0.11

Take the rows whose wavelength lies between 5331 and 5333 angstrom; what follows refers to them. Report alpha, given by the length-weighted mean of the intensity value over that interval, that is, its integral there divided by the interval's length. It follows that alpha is 23.3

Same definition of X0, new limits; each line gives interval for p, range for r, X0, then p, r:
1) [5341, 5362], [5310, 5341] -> 0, 27.35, 27.1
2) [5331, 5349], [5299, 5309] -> 2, 26.85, 29.2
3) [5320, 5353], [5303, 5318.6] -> 2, 26.25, 28.7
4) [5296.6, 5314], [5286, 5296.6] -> 0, 28.61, 28.5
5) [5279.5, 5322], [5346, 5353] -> -2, 28.25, 25.8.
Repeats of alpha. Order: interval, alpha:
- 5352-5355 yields 29.2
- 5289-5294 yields 29.0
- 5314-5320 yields 29.4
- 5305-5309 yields 28.9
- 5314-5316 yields 30.1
